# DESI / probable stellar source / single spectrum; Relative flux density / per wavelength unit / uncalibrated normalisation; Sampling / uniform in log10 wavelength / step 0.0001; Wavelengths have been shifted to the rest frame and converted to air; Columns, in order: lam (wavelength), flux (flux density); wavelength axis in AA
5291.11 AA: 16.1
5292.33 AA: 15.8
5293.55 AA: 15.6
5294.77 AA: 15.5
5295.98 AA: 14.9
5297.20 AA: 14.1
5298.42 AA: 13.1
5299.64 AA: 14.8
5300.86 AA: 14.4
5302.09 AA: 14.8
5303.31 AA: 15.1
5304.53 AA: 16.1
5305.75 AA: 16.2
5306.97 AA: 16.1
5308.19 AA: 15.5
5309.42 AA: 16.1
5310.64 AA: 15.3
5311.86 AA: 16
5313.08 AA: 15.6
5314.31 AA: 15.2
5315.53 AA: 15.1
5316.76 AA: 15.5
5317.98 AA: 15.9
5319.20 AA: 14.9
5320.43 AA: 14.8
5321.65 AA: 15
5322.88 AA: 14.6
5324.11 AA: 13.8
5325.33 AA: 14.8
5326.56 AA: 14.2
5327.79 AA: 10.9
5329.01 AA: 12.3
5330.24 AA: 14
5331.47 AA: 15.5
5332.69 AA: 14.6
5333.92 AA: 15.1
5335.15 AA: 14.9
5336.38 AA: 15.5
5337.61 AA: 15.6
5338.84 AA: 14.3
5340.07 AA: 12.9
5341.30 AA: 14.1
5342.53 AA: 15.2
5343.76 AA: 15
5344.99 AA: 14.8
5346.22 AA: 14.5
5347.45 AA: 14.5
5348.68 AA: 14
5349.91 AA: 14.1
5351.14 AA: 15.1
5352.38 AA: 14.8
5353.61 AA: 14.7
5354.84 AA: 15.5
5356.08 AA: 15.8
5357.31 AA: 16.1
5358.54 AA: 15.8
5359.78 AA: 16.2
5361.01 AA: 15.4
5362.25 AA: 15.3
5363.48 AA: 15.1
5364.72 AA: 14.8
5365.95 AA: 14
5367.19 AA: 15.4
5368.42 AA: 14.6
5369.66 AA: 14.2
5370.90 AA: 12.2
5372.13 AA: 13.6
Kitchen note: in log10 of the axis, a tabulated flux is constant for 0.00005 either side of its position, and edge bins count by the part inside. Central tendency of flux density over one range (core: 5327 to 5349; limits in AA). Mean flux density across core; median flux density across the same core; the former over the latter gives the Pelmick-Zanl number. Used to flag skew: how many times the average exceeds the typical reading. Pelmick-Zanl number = 0.984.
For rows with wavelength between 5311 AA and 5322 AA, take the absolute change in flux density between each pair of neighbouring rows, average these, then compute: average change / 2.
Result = 0.19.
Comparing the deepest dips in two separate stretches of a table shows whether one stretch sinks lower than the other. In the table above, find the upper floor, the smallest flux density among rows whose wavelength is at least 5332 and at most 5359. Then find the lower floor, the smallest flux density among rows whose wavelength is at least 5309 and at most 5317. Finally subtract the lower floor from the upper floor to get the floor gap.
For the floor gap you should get -2.2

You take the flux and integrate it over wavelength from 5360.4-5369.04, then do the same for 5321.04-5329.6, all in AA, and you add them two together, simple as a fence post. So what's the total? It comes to 246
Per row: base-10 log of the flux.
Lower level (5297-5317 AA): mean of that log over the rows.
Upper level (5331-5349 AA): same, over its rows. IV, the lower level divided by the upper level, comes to 1.01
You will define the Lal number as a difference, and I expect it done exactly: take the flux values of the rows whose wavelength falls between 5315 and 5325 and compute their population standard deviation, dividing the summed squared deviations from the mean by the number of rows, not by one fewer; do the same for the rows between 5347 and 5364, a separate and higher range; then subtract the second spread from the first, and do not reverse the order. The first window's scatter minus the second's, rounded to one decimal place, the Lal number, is -0.1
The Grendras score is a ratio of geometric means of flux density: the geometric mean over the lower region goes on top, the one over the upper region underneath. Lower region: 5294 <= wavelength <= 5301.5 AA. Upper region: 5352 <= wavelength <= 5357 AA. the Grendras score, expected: 0.95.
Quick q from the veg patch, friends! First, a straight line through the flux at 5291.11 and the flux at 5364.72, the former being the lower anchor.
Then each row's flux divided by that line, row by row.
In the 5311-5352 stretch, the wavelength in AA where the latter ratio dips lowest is 5327.79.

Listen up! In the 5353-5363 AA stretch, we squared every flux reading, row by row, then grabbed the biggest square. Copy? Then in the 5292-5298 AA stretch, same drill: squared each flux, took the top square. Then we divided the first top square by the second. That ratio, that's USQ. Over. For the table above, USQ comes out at 1.05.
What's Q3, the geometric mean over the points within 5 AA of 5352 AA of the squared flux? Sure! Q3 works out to 219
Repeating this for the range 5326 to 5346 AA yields 203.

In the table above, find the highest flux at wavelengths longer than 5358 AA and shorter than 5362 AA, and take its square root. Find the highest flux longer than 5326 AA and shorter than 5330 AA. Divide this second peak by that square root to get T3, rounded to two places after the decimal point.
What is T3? 3.53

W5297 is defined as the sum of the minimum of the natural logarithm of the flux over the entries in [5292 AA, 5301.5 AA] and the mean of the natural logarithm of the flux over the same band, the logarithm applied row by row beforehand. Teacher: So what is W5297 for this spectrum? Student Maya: 5.26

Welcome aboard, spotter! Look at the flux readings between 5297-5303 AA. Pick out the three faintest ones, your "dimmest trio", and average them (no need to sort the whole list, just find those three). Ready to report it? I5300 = 13.9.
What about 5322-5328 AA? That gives 13.0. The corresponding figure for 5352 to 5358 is 15.0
